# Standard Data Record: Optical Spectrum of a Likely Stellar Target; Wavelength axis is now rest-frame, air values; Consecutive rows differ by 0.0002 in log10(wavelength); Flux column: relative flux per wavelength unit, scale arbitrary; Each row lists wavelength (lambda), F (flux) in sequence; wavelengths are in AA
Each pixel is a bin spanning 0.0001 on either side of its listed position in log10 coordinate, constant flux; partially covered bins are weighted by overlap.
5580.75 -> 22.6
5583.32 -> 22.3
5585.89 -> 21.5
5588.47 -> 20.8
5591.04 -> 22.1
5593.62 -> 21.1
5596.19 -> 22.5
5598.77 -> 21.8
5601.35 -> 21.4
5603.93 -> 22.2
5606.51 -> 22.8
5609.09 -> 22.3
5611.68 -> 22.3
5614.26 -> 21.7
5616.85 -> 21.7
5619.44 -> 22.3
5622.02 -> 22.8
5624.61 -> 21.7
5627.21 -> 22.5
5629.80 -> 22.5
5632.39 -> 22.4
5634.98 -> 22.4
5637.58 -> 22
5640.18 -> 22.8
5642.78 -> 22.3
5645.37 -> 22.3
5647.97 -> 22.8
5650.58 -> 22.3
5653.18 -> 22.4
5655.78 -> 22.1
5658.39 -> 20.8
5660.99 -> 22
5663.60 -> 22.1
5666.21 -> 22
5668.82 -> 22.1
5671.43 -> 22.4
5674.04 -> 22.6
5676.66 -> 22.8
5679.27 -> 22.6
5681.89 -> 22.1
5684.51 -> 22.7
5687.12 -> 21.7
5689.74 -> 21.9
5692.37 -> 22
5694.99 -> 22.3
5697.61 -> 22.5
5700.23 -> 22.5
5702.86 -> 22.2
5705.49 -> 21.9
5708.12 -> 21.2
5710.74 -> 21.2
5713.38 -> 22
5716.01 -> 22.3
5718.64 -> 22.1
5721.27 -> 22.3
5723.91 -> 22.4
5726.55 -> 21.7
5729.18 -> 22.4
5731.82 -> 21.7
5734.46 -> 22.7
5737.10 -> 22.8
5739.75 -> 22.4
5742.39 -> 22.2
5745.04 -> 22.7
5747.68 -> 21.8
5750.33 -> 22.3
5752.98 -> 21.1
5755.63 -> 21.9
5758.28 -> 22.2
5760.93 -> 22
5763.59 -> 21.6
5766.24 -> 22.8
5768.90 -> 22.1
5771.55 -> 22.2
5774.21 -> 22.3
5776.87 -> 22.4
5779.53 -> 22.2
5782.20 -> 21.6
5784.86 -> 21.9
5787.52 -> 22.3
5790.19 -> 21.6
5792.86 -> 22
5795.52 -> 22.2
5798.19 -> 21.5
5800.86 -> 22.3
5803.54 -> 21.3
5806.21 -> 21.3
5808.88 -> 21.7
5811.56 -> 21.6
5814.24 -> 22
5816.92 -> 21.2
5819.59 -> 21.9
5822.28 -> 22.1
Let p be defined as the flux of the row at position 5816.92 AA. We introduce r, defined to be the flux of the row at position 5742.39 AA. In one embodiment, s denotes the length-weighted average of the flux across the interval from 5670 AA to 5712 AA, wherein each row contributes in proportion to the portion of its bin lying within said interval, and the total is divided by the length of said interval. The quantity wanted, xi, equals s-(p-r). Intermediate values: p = 21.2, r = 22.2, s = 22.2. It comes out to 23.2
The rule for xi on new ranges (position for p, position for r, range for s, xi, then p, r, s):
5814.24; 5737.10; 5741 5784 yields 22.9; 22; 22.8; 22.1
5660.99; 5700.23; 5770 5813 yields 22.4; 22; 22.5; 21.9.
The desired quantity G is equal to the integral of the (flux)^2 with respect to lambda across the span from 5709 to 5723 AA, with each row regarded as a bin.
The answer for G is 6761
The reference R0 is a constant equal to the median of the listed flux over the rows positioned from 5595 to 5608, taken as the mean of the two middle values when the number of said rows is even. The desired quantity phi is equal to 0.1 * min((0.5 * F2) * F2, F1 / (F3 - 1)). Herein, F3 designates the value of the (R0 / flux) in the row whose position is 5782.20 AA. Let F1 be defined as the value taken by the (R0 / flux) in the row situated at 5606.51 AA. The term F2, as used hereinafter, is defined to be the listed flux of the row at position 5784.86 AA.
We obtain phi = 3.5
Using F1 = 0.97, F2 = 21.9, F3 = 1.03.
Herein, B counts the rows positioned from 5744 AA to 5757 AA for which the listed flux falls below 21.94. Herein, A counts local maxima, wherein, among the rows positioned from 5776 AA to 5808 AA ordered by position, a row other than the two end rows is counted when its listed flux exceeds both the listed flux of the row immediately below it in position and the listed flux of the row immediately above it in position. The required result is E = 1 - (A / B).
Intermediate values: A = 3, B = 3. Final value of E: 0.0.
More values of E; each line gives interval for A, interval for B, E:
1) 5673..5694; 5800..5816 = 0.5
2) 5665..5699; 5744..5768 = 0.5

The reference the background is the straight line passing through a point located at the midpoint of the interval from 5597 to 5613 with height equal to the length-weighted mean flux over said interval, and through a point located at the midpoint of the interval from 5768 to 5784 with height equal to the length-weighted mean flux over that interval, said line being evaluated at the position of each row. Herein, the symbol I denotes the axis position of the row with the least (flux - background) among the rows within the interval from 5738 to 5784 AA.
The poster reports 5752.98 AA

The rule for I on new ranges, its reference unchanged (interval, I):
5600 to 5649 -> 5601.35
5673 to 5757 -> 5752.98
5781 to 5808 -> 5803.54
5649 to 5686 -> 5658.39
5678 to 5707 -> 5687.12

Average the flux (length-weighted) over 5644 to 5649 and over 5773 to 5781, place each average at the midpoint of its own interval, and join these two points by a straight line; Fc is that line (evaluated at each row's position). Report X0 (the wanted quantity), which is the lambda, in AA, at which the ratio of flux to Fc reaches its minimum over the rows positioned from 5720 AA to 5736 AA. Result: 5726.55 AA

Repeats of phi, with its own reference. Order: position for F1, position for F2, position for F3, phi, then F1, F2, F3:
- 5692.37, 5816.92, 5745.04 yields -4.6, 1.01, 21.2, 0.98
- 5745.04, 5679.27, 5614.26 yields 4.2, 0.98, 22.6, 1.02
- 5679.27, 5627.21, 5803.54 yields 2.3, 0.98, 22.5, 1.04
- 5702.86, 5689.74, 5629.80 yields -7.5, 1.00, 21.9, 0.99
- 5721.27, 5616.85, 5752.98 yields 1.9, 1.00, 21.7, 1.05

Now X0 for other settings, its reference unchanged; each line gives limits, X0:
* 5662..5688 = 5687.12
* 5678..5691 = 5687.12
